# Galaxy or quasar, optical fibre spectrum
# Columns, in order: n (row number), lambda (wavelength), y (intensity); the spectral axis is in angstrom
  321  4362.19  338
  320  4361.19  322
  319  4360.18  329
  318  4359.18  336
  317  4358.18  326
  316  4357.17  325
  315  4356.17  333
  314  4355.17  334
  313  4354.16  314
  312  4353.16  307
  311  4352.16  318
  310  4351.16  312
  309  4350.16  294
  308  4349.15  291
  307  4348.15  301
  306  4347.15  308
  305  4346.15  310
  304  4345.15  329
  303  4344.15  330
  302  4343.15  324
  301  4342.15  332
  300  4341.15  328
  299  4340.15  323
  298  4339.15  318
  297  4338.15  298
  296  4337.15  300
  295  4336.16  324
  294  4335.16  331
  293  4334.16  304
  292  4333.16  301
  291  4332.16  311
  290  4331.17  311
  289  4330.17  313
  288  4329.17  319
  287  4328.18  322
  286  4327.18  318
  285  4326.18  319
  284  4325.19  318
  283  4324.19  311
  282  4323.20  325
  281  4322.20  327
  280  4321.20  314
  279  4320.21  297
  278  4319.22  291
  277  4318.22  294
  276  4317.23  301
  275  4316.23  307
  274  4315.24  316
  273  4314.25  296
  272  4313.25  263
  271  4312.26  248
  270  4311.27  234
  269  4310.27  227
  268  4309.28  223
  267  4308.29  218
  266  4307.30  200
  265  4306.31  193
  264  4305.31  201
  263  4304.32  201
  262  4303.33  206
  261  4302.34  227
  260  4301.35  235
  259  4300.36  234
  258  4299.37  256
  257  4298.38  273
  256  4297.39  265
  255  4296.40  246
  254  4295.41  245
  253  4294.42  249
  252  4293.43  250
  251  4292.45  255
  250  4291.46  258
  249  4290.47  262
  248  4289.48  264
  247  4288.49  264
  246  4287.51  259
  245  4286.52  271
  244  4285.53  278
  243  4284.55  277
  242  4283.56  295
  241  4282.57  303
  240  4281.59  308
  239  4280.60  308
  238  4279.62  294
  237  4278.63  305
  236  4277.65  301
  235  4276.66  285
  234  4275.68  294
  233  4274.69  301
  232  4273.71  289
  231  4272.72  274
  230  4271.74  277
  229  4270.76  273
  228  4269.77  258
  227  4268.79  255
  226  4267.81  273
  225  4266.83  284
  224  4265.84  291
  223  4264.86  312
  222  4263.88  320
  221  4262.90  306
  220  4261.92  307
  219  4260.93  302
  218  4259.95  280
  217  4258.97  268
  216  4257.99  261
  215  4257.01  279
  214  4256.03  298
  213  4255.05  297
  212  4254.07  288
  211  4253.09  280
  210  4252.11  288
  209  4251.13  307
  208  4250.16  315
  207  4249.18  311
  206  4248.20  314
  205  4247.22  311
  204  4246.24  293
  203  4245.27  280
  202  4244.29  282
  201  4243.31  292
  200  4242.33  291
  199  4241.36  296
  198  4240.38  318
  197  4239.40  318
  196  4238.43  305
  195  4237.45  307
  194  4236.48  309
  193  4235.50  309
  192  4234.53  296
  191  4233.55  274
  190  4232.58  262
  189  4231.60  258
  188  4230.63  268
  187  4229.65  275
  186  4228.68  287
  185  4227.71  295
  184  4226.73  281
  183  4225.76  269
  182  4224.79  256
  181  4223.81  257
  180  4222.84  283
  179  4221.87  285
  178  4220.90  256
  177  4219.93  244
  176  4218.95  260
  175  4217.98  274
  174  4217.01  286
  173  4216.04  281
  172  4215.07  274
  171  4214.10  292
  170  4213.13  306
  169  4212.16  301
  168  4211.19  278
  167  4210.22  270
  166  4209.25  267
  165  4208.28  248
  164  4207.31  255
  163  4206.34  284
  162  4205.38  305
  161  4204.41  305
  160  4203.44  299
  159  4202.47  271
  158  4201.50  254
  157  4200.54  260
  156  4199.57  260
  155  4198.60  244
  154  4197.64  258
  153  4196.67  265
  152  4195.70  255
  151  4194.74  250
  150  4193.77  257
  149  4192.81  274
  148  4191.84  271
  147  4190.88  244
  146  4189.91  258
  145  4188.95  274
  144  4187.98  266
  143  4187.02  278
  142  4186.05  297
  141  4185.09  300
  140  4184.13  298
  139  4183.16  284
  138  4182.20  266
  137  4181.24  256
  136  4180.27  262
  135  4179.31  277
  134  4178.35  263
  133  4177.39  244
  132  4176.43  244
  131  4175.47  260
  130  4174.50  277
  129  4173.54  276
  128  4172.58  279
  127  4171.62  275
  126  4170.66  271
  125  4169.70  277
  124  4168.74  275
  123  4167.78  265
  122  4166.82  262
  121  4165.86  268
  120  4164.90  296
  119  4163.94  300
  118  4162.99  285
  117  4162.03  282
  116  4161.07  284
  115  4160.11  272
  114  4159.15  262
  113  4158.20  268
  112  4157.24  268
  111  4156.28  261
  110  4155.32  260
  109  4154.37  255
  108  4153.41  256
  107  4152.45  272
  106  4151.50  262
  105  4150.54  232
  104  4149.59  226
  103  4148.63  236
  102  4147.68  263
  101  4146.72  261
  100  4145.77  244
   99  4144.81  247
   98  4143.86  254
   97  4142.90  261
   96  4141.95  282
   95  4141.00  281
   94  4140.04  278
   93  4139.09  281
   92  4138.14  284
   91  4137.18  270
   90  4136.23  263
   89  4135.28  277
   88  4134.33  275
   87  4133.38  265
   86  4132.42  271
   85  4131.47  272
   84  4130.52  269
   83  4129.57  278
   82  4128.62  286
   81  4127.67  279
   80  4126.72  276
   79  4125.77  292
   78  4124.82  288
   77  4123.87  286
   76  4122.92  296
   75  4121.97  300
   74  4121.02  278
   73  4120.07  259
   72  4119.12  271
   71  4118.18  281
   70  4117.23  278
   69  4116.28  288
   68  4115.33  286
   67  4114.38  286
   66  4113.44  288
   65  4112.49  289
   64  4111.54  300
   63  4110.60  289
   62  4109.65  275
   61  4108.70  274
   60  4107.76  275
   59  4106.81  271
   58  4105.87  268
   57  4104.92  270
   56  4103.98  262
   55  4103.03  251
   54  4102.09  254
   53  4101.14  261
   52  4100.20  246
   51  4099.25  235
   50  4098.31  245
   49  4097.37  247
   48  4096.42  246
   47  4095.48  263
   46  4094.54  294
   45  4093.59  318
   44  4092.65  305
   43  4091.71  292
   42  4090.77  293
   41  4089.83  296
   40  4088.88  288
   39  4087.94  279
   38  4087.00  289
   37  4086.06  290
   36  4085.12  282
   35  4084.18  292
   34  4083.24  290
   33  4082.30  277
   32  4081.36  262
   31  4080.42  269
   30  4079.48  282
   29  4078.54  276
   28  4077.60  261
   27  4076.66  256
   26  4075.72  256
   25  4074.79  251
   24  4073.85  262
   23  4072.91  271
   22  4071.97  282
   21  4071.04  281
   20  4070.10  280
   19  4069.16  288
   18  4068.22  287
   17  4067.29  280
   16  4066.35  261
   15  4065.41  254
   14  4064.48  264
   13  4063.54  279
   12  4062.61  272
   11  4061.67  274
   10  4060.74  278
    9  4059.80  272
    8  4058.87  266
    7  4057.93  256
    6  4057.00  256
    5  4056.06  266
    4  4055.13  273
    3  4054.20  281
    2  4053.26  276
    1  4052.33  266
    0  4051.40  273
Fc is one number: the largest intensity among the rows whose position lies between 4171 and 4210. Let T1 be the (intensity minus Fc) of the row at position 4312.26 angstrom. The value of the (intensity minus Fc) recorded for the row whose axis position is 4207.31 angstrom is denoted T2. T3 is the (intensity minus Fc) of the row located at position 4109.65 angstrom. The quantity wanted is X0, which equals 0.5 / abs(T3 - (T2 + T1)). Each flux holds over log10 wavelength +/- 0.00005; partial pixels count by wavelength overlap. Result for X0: 0.006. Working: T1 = -57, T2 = -50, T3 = -30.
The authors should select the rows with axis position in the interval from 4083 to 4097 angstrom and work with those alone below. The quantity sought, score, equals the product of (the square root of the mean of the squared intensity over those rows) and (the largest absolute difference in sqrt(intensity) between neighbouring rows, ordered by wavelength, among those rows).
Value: 268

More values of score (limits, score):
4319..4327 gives 152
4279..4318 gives 256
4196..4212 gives 239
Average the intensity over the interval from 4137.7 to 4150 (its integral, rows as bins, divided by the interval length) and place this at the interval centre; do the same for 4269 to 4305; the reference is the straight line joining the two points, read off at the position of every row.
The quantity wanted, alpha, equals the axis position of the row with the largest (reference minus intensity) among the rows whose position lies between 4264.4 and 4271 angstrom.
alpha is 4268.79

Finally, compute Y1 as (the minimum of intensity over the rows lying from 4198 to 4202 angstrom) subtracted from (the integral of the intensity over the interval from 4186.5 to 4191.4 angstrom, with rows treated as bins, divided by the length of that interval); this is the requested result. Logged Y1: 20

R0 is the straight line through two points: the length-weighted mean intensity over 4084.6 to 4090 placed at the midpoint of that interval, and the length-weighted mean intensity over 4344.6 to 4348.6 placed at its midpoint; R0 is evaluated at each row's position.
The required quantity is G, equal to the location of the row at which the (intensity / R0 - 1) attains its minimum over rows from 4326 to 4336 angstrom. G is 4333.16 angstrom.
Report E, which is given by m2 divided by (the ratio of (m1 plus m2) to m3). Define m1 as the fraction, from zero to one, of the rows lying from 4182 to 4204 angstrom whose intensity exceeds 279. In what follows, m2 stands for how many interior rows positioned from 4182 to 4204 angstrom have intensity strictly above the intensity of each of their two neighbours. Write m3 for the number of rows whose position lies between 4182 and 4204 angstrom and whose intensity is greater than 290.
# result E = 4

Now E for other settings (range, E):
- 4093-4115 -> 3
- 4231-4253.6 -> 12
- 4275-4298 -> 7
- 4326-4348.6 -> 18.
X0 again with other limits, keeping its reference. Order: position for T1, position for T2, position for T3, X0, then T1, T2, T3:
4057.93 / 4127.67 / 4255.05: 0.007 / -49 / -26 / -8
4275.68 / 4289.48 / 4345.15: 0.007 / -11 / -41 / 24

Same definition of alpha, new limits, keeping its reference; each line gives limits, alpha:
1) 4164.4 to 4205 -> 4198.60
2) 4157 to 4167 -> 4166.82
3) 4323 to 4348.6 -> 4338.15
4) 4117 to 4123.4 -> 4120.07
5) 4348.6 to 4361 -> 4349.15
